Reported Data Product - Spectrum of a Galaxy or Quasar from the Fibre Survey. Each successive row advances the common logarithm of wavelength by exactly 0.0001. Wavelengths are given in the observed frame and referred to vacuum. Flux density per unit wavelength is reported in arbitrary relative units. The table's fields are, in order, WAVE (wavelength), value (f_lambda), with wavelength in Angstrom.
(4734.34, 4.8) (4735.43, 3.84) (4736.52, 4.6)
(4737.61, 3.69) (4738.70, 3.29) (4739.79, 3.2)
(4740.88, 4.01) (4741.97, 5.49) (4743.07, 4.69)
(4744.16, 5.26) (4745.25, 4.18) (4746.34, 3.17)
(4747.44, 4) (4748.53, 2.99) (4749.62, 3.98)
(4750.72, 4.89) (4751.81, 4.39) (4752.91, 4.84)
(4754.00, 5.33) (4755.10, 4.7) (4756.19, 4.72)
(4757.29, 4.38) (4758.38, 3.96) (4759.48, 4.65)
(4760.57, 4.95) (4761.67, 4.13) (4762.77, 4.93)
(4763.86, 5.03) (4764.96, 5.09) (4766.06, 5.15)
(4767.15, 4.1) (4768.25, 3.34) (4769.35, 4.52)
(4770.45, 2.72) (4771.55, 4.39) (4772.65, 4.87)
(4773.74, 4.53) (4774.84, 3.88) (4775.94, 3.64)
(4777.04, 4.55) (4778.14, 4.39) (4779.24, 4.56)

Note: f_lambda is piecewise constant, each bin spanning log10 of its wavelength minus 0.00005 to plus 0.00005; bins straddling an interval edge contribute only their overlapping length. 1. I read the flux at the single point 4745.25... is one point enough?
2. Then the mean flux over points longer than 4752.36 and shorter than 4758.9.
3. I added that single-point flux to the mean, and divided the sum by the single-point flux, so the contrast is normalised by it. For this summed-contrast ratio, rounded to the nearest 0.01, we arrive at 2.11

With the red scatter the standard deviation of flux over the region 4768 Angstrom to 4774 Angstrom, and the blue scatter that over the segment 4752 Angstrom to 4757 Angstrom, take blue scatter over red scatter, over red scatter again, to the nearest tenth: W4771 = 0.4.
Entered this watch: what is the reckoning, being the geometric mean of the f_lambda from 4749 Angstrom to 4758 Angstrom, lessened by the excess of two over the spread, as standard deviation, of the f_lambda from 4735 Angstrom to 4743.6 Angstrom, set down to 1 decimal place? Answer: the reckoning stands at 3.4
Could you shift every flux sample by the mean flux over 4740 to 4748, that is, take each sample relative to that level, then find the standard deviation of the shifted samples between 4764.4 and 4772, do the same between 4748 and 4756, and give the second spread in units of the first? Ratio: 0.86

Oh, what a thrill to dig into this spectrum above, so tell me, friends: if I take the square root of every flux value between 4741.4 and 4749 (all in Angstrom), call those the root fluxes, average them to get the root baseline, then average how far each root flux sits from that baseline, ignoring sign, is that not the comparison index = 0.186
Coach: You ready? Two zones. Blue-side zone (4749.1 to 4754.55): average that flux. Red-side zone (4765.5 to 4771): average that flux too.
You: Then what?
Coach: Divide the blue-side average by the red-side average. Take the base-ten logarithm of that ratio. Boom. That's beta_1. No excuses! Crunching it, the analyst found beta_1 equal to 0.072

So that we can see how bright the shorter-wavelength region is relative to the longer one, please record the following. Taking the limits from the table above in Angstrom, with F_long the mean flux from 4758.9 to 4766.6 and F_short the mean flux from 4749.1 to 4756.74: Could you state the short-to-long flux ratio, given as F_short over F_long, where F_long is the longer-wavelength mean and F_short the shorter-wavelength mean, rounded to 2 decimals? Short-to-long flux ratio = 0.97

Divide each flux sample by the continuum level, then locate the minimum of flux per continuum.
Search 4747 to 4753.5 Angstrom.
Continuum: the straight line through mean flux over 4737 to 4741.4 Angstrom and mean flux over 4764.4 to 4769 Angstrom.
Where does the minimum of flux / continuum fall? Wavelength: 4748.53 Angstrom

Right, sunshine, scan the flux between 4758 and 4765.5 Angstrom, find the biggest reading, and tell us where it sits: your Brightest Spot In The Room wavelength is 4764.96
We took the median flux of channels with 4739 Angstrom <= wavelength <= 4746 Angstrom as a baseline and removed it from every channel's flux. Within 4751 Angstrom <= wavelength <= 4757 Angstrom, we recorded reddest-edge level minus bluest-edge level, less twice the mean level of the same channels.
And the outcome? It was -0.4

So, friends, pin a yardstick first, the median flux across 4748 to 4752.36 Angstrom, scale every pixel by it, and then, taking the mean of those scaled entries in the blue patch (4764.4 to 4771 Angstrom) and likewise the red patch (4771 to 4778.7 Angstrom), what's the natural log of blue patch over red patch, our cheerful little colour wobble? -0.04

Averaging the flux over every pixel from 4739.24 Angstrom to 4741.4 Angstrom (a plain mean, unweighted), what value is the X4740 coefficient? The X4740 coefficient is 3.6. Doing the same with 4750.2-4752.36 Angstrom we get 4.6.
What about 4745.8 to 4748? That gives 3.6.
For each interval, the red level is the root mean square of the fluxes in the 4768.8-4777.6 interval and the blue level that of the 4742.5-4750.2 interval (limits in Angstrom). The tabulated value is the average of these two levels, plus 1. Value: 5.1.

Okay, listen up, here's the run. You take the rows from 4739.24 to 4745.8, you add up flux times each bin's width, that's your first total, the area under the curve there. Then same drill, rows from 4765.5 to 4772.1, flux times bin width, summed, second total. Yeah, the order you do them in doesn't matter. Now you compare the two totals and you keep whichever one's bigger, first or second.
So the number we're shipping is 29.3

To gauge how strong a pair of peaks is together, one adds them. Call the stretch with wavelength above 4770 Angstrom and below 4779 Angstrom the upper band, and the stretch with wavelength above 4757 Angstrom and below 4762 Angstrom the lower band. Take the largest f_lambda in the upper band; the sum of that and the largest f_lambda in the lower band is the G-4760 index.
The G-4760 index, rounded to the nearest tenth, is 9.8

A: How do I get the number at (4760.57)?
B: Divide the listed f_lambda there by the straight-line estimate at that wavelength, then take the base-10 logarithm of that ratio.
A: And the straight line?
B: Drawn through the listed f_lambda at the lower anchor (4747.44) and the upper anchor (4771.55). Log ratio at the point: 0.070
